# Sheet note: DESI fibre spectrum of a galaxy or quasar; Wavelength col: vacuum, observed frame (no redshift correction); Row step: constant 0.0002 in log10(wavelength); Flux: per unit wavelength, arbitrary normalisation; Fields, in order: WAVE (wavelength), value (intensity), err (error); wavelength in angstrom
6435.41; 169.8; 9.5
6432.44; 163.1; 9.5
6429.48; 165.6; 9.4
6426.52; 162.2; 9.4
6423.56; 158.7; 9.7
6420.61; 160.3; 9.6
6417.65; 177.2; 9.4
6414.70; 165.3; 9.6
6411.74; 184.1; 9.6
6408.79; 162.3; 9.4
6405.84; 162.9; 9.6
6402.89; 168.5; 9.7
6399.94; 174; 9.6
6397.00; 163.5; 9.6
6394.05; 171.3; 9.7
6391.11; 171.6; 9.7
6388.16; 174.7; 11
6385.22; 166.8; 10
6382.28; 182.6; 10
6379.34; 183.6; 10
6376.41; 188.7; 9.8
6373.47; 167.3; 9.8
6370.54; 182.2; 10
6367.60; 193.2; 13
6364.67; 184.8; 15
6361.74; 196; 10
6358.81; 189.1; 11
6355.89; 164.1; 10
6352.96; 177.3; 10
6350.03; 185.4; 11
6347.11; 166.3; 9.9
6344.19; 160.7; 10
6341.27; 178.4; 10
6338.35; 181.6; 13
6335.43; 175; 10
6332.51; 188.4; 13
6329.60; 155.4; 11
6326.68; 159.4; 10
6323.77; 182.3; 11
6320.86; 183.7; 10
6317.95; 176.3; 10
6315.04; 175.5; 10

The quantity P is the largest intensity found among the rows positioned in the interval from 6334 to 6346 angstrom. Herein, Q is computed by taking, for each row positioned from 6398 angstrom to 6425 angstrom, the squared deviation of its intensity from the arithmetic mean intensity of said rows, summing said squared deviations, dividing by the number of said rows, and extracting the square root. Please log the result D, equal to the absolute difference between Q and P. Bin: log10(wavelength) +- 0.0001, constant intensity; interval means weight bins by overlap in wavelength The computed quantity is 173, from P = 181.6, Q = 8.1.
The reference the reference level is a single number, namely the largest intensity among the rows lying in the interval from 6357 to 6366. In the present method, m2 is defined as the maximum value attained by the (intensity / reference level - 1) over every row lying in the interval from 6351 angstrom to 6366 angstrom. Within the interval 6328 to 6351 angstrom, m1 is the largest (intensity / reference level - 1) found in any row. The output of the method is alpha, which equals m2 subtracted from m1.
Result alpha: -0.04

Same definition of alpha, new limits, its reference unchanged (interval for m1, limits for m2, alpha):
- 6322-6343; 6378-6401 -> 0.02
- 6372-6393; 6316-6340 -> 0.00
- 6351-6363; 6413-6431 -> 0.10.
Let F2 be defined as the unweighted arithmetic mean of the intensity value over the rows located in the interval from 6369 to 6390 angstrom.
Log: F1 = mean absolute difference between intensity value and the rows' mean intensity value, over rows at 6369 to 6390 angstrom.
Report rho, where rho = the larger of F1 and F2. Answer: 178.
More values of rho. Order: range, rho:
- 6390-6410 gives 168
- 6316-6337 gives 174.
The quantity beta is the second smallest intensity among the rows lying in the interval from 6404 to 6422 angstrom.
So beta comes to 162.3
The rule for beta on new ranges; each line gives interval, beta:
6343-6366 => 164.1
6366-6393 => 167.3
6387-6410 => 162.9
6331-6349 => 166.3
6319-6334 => 159.4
